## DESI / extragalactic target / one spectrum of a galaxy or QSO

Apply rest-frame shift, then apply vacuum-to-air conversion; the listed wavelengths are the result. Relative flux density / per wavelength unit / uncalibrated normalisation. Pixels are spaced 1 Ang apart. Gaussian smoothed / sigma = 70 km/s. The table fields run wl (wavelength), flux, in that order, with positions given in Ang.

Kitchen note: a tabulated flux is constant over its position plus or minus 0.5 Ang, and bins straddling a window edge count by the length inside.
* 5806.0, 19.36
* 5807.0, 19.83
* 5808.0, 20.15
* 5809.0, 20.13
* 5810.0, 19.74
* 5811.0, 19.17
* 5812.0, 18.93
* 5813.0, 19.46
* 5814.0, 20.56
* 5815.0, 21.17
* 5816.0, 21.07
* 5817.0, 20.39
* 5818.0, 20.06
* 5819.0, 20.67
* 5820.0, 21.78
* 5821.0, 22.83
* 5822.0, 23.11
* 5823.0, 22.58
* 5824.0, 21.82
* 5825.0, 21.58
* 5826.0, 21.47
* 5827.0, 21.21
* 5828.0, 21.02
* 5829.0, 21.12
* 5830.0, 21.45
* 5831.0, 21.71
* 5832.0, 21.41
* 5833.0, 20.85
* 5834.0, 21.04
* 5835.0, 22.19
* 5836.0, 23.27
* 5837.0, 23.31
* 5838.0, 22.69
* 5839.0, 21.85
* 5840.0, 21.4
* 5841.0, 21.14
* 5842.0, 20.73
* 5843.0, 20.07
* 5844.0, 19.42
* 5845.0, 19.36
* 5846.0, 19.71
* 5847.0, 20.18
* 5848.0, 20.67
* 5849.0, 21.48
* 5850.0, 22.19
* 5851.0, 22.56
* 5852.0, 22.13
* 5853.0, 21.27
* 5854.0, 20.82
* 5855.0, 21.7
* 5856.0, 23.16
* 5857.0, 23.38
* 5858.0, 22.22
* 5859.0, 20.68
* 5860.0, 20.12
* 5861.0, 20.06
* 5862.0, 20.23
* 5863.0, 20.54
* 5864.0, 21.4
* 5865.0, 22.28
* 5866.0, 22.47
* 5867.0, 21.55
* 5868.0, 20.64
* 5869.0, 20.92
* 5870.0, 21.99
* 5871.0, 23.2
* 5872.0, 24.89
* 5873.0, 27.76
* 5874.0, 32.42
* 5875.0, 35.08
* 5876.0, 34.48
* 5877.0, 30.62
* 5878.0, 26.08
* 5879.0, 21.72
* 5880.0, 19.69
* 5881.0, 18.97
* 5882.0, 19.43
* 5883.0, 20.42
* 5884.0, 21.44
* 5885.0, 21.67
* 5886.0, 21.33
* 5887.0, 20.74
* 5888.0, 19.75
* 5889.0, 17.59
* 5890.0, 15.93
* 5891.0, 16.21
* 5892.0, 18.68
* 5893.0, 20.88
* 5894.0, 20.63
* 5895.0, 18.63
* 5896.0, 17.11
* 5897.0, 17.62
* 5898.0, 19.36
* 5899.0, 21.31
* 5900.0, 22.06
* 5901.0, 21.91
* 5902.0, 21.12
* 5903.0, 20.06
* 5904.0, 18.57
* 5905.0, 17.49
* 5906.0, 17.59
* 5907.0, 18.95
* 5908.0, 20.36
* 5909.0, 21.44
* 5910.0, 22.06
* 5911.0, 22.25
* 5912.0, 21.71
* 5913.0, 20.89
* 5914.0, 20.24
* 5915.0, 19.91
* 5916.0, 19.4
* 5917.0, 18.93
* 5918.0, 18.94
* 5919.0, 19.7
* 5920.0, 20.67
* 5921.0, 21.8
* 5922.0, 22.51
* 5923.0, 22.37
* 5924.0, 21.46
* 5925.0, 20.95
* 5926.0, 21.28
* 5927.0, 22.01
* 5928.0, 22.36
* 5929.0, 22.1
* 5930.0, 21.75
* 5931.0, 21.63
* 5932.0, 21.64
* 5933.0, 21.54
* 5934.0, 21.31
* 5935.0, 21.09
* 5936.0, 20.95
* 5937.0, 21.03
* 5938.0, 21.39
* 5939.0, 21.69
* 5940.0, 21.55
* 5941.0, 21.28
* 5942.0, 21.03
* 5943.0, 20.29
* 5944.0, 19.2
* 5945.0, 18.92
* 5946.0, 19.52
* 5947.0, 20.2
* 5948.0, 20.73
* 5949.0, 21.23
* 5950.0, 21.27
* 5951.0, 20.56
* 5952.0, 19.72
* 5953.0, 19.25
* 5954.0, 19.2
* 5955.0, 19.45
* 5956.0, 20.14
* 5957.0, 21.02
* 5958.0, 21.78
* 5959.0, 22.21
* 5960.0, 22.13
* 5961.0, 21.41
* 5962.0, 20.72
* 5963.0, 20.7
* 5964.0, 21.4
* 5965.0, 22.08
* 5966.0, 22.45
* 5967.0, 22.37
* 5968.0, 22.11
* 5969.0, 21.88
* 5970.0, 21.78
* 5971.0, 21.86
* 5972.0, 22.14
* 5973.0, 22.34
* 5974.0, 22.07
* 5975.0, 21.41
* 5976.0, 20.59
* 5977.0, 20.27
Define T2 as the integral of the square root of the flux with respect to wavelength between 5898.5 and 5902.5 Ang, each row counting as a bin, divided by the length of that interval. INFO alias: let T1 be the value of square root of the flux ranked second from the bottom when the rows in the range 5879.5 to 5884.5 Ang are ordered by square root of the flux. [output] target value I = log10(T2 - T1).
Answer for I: -0.62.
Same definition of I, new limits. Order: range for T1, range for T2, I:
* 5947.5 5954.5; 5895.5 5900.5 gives -1.66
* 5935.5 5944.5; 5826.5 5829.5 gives -1.04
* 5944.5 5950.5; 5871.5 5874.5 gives -0.05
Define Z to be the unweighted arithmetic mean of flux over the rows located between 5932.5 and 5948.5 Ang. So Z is 20.7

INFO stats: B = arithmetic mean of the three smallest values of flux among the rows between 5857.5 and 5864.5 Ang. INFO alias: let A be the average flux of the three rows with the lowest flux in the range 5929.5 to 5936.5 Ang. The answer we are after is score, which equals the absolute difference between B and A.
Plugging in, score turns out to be 1.0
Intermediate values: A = 21.1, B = 20.1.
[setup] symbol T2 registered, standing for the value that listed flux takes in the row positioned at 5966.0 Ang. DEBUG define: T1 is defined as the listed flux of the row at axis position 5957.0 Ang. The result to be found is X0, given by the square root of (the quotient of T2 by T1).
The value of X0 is 1.03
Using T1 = 21.02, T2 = 22.45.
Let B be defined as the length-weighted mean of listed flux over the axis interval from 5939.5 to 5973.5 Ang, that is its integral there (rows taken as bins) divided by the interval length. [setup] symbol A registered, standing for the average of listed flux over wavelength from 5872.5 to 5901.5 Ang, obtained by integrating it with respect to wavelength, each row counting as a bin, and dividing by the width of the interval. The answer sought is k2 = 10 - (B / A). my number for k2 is 9.05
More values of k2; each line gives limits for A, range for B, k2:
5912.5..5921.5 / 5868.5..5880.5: 8.67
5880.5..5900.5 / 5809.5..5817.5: 8.97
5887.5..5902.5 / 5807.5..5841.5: 8.90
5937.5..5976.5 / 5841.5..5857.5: 8.99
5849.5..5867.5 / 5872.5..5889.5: 8.89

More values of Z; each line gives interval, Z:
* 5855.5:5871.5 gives 21.6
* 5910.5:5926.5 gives 20.8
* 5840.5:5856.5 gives 21.0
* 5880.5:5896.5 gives 19.3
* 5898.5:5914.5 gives 20.5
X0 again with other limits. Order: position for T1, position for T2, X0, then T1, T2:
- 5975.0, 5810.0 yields 0.96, 21.41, 19.74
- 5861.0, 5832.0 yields 1.03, 20.06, 21.41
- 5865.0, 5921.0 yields 0.99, 22.28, 21.8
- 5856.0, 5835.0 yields 0.98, 23.16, 22.19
